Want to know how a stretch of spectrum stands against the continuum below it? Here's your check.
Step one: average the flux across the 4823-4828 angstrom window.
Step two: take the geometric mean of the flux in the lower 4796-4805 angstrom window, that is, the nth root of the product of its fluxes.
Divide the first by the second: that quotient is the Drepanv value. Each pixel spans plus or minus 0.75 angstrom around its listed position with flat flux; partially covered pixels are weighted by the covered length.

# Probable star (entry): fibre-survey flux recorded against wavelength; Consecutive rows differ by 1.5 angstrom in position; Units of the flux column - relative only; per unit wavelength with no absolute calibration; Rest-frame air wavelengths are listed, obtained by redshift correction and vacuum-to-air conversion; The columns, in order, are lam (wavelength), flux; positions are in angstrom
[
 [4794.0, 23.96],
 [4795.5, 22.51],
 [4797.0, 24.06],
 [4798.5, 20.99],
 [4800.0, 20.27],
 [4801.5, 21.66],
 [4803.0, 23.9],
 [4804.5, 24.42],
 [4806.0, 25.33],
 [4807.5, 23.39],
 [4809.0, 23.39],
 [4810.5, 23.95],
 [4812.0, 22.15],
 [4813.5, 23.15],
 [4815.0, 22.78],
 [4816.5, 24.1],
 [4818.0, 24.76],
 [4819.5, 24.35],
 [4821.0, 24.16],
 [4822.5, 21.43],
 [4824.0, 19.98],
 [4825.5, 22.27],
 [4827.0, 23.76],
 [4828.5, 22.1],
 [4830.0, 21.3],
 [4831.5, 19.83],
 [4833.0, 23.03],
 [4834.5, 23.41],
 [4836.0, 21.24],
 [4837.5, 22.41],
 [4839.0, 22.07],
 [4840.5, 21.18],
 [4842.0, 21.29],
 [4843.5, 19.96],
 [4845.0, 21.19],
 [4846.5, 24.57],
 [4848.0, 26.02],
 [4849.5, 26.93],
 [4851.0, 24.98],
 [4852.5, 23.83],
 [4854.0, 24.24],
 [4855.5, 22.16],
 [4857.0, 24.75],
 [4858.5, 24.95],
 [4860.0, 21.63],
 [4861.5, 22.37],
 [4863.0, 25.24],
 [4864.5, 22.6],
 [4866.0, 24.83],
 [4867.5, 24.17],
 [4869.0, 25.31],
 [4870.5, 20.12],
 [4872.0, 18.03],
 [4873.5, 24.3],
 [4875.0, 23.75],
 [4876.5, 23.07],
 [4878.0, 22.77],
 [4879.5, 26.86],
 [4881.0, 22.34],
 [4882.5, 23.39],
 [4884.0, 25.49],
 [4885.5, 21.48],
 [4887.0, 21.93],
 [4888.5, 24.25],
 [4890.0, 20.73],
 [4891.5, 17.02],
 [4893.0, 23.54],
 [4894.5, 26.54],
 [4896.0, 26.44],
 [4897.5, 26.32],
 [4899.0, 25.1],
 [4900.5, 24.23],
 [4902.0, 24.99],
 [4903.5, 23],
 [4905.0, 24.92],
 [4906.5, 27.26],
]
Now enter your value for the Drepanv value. 0.98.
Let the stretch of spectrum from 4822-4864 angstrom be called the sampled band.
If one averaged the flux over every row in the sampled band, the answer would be 22.8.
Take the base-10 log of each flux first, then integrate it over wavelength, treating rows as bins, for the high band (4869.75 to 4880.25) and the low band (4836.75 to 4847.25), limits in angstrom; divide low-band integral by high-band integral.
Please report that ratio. 0.989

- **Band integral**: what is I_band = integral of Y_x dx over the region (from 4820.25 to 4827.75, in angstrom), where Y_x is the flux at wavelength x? 167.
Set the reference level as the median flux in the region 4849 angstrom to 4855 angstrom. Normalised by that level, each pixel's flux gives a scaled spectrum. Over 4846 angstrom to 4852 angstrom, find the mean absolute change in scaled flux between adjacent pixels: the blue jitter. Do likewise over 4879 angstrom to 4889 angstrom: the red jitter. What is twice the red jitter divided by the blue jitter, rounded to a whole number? 3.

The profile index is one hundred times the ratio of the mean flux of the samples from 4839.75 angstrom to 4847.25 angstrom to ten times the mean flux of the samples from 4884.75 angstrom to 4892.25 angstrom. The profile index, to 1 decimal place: 10.3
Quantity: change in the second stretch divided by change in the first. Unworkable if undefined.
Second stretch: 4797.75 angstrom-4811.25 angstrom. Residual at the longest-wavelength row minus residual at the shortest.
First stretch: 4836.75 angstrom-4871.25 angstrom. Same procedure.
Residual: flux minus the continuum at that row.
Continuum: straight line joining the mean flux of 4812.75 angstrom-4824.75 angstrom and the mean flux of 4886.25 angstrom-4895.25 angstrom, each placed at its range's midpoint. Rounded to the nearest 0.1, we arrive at -1.6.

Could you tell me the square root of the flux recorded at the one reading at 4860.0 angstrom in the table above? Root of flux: 4.65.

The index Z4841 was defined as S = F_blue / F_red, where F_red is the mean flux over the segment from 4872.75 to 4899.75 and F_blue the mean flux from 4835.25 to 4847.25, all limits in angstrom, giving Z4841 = 0.92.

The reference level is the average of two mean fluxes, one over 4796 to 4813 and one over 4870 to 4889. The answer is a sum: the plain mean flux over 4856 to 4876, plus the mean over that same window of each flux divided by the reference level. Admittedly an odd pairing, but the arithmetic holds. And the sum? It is 24.2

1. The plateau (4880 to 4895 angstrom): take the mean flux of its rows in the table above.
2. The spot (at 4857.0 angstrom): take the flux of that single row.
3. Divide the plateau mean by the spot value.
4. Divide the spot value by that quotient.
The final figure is 27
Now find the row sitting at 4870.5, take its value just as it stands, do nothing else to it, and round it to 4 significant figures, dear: 20.12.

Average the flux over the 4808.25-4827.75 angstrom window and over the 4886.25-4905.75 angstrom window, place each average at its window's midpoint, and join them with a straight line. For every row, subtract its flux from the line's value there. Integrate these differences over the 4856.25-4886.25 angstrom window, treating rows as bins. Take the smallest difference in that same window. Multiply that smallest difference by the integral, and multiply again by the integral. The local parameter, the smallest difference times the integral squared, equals -98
